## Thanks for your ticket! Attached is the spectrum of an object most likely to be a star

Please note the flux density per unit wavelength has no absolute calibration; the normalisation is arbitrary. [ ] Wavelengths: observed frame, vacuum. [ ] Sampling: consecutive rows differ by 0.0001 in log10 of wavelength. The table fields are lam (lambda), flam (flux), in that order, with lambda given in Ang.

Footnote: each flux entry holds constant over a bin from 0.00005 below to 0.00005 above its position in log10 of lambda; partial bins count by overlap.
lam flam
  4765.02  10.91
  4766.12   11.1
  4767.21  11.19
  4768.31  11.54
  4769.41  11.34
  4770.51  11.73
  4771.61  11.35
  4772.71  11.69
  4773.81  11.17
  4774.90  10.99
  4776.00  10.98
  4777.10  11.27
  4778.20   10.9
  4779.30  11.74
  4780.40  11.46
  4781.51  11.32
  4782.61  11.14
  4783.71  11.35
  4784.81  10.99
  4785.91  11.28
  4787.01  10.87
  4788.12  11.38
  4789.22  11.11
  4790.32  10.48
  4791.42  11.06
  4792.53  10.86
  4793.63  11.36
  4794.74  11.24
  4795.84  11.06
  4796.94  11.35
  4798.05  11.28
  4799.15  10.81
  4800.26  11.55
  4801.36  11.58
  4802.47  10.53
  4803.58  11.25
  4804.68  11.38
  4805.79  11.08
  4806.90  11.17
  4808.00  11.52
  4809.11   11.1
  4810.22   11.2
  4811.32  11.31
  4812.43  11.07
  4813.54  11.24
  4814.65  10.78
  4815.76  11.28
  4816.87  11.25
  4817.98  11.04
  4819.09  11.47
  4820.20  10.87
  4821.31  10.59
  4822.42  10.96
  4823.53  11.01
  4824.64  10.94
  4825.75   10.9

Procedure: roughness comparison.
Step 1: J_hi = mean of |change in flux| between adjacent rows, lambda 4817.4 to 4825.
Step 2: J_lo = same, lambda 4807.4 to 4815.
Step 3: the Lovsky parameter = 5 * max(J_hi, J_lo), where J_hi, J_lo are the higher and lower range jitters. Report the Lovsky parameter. 1.50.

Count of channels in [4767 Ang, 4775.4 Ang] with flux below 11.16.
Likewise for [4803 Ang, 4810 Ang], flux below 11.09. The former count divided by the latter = 1.00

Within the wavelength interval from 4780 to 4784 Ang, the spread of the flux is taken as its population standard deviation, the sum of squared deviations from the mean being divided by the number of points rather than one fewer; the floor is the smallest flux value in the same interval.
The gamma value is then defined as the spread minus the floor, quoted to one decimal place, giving -11.0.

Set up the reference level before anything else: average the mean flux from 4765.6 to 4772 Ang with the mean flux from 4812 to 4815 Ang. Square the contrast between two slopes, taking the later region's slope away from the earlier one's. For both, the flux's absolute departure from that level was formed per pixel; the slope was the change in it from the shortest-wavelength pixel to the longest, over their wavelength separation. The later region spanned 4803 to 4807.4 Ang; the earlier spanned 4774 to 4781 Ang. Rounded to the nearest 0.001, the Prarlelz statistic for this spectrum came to 0.000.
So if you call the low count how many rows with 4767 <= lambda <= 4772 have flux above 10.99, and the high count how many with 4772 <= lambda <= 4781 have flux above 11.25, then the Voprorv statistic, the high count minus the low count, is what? -1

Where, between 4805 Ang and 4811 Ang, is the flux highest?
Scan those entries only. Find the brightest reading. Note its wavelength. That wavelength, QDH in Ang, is 4808.00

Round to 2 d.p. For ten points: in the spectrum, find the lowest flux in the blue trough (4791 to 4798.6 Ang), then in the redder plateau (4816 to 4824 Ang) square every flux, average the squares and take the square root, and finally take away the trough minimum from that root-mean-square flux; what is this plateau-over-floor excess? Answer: 0.17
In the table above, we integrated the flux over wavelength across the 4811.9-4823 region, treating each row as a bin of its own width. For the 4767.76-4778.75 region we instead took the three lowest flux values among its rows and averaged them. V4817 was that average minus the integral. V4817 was -112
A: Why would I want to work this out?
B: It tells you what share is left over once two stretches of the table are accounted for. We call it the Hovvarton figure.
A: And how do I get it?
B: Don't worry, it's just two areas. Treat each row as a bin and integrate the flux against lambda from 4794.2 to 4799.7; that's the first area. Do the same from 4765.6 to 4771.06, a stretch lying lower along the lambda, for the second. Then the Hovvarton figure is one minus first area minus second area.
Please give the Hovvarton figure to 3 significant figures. -123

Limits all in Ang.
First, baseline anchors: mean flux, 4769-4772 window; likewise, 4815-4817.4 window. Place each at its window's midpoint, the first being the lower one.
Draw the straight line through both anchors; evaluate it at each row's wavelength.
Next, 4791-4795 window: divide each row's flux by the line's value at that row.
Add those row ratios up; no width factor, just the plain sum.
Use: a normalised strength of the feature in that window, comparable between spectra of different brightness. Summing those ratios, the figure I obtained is 3.92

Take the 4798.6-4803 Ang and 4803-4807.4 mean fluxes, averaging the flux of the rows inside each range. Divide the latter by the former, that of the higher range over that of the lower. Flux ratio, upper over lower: 1.01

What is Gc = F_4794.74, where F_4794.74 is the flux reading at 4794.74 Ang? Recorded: 11.24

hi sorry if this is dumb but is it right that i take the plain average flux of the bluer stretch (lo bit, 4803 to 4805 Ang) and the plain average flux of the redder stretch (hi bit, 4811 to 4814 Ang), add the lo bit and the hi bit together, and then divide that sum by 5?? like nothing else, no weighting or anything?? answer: 4.50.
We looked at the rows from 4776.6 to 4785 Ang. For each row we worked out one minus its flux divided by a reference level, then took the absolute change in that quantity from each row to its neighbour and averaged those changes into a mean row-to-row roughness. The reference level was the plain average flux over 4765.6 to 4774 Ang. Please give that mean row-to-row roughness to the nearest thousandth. 0.030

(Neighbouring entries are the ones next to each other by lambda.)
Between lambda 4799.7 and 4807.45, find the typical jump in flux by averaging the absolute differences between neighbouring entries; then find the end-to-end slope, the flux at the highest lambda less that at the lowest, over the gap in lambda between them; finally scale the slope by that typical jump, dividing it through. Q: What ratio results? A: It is -0.15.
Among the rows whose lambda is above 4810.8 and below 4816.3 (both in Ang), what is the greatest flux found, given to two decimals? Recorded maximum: 11.31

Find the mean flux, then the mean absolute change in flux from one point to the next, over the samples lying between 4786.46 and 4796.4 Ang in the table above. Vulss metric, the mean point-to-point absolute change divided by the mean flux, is 0.034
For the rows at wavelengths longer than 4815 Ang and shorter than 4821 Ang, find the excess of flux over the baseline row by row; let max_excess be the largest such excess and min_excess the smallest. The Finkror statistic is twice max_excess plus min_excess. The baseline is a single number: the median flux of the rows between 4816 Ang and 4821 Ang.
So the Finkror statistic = 0.4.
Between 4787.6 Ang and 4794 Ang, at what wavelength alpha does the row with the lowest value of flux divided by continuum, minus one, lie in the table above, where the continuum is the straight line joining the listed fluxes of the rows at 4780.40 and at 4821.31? 4790.32 Ang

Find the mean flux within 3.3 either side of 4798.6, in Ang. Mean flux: 11.3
